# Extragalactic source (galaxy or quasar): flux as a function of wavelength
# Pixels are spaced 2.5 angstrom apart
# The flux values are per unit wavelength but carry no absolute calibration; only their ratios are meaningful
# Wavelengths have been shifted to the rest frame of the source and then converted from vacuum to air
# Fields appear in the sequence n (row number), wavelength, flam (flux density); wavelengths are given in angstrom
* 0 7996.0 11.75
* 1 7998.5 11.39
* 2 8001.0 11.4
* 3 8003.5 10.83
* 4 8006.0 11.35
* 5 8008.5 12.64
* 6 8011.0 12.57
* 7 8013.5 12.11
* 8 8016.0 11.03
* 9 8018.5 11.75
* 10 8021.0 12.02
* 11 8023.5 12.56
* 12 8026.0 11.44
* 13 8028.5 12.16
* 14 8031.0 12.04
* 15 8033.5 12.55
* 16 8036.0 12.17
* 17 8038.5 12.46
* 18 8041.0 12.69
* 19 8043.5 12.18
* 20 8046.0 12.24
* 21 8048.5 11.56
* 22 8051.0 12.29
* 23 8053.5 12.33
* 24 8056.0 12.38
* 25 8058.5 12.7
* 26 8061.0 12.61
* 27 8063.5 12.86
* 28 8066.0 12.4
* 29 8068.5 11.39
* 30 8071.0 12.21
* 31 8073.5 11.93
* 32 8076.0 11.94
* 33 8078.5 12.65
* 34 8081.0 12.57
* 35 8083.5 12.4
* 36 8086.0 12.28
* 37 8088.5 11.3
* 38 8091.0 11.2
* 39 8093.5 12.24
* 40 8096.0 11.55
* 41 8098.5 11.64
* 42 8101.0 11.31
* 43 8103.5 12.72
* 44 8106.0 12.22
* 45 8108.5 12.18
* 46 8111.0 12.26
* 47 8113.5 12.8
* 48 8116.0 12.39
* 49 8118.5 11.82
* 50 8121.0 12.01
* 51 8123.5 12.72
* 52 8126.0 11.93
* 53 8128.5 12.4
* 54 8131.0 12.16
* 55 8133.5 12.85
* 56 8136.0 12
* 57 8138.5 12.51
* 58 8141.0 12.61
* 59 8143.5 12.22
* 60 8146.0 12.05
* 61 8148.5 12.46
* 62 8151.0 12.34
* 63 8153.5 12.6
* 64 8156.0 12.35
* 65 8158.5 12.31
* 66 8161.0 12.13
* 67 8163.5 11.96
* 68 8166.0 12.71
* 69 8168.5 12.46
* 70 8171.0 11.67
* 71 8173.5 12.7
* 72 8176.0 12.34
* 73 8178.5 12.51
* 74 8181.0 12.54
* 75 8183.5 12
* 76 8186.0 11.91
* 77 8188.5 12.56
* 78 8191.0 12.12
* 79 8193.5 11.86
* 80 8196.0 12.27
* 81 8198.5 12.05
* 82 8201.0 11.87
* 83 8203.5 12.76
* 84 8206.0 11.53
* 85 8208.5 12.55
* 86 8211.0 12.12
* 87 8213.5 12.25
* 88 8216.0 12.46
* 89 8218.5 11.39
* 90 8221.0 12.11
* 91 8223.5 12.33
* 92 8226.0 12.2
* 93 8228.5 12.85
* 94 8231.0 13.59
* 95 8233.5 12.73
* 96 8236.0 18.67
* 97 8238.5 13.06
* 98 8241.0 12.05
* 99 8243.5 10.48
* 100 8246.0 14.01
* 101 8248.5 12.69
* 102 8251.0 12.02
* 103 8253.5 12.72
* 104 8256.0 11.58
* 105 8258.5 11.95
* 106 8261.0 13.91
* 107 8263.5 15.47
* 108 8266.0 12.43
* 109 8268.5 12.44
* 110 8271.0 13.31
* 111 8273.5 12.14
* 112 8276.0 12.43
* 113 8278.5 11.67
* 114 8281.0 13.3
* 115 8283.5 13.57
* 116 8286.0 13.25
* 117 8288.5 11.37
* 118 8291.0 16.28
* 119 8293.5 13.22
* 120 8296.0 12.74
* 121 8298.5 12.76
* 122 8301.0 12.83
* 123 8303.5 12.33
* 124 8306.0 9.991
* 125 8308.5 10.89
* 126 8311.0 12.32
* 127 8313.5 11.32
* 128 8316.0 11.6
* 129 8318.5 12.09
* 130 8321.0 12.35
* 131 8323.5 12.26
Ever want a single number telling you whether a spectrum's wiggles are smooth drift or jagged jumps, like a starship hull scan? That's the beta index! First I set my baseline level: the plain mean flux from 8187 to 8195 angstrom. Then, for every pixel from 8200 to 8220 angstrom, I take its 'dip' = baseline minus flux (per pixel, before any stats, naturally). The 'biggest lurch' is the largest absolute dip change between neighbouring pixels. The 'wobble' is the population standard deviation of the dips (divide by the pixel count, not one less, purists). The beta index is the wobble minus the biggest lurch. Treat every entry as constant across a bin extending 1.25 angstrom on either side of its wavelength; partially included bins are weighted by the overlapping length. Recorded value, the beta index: -0.77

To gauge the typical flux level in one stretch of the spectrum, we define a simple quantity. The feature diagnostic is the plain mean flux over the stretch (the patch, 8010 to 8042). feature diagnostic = 12.1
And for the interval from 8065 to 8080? 12.1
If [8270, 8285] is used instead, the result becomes 12.7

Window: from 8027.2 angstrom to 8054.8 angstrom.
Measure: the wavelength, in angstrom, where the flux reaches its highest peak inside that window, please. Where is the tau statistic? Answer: 8041.0 angstrom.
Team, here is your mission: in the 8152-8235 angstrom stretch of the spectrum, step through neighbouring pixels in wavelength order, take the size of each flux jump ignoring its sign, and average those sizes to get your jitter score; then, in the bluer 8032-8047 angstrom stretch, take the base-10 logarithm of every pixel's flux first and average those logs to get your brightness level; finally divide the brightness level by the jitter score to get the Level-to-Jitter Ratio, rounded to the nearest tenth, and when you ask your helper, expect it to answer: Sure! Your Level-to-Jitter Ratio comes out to 2.3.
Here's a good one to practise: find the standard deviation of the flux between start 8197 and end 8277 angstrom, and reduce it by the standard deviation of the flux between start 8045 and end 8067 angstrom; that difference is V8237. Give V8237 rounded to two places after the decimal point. 1.04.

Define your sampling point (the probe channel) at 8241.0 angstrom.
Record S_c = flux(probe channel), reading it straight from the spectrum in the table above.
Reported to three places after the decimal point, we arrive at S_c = 12.050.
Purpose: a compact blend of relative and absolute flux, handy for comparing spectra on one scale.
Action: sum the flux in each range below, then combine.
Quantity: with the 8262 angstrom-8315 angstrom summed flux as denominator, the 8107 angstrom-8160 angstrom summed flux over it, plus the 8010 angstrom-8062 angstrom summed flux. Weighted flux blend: 257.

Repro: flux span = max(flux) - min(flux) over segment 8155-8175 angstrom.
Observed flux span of 1.0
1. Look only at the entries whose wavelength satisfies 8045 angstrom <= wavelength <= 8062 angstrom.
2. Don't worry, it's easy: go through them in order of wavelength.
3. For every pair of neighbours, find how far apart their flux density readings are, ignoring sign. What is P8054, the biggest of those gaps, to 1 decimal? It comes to 0.7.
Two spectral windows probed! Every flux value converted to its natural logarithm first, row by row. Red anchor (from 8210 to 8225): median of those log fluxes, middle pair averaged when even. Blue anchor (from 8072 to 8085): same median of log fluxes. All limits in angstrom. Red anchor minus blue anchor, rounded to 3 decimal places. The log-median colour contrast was -0.018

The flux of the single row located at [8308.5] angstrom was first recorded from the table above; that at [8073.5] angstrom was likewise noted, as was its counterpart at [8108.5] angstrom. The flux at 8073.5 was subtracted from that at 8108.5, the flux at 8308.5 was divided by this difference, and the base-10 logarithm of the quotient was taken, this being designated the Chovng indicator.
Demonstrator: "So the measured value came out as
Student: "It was 1.64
